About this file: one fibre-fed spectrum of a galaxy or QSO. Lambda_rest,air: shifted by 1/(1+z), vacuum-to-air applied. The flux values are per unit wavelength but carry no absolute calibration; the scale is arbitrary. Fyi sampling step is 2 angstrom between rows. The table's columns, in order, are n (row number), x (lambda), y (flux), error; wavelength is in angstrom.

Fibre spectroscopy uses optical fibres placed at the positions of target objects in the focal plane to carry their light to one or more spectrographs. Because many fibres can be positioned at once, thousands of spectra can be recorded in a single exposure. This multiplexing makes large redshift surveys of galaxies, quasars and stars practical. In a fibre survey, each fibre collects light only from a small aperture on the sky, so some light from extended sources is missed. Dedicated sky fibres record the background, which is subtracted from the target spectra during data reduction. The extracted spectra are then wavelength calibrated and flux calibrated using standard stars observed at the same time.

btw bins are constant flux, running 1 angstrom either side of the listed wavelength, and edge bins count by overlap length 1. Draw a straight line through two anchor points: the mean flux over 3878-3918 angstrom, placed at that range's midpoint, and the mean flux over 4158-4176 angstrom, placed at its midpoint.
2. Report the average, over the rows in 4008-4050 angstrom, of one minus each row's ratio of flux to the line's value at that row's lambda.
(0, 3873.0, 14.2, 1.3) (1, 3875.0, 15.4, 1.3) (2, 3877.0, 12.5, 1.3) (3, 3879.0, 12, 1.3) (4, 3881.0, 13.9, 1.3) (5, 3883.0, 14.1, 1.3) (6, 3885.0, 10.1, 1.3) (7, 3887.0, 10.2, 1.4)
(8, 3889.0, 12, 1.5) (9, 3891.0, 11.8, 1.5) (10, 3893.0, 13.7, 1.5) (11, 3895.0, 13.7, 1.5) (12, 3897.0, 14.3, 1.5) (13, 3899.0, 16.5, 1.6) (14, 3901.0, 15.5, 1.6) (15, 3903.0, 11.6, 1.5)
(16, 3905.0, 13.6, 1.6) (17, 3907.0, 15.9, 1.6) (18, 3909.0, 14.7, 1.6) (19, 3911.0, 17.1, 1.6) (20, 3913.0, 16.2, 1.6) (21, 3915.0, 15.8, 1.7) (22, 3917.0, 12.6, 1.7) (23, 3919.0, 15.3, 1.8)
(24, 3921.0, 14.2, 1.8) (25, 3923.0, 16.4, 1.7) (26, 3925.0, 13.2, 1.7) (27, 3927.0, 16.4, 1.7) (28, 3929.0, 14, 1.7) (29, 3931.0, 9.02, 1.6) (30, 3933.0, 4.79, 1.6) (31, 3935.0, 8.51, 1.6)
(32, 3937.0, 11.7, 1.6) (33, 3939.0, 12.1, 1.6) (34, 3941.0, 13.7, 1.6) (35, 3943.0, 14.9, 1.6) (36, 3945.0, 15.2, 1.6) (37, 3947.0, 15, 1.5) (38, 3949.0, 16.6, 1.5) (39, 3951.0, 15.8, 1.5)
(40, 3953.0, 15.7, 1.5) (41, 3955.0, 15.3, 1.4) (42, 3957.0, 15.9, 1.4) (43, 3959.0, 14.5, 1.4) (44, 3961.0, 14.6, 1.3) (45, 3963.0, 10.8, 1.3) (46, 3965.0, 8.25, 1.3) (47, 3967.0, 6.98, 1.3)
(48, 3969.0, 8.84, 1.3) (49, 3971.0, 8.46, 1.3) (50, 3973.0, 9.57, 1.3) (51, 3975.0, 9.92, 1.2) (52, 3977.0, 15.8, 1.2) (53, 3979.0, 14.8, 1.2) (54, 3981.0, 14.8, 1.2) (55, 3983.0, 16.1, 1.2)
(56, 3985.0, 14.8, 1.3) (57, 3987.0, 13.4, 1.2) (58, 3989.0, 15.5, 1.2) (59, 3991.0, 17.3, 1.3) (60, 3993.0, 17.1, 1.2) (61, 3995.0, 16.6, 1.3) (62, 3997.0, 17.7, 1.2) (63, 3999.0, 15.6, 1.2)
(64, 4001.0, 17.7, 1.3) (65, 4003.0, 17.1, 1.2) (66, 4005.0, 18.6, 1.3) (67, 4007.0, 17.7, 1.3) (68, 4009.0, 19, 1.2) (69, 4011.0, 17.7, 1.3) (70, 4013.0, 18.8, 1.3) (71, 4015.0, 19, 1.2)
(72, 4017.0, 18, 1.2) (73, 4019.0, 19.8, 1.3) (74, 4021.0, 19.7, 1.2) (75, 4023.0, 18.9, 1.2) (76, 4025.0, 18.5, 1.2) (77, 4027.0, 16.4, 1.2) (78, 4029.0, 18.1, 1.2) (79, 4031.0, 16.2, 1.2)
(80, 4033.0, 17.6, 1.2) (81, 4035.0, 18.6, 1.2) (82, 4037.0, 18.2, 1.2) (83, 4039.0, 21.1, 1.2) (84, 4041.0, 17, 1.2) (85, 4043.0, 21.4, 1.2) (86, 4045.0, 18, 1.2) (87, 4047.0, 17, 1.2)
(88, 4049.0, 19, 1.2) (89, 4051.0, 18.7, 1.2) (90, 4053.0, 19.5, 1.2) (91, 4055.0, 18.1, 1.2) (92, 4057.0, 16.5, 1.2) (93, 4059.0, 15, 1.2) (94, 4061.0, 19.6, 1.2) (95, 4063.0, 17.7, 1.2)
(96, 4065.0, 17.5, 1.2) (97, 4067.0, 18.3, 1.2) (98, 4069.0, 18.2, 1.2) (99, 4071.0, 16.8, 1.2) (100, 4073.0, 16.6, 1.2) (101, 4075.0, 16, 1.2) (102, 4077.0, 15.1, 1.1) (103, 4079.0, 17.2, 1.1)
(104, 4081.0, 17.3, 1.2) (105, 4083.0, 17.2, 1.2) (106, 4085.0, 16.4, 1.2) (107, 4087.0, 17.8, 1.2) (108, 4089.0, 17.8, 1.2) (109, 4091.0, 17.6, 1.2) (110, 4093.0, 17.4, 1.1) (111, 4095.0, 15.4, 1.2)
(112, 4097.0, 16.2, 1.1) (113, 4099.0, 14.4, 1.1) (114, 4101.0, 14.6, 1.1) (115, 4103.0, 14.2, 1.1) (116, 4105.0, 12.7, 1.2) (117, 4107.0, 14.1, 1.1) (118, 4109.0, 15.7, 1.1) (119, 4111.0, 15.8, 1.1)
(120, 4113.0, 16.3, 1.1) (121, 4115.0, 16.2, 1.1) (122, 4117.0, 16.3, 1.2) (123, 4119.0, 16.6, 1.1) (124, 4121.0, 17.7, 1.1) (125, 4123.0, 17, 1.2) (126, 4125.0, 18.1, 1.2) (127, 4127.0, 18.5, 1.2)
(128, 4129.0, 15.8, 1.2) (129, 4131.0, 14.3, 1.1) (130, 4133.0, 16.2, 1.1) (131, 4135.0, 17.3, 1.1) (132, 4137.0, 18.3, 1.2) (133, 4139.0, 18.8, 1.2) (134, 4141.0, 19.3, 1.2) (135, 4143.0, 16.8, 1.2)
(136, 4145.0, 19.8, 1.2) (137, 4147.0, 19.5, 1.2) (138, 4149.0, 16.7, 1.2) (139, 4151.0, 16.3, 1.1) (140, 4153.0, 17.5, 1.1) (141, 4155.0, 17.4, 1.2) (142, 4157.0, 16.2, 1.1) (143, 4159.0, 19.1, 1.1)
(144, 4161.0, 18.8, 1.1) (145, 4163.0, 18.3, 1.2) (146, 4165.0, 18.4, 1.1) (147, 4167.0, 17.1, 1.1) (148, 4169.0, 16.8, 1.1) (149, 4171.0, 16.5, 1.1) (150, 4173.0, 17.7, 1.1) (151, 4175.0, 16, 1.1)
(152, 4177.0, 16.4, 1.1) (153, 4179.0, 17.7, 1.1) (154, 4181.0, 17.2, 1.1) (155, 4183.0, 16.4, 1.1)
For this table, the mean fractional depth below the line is -0.181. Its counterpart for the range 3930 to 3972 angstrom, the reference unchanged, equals 0.159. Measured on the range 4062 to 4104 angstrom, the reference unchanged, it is -0.014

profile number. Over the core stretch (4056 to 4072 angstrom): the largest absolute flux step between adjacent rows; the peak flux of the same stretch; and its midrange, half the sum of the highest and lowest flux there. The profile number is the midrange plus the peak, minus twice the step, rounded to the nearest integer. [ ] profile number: 28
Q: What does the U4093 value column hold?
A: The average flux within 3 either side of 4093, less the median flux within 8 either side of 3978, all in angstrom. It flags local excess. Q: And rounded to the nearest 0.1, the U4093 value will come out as 2.0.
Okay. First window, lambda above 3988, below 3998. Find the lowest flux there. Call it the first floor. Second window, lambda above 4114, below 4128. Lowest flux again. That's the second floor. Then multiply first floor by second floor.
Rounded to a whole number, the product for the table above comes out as 251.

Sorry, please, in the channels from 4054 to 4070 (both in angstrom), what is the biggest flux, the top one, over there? 19.6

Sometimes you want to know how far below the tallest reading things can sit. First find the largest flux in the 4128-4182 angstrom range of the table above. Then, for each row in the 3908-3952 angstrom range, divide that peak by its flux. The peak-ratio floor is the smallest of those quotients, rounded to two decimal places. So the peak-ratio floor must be 1.16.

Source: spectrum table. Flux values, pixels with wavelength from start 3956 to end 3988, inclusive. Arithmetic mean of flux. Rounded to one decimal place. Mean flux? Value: 12.3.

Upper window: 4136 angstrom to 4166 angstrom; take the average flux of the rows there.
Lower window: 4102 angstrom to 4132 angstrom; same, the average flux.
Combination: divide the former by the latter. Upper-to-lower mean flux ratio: 1.13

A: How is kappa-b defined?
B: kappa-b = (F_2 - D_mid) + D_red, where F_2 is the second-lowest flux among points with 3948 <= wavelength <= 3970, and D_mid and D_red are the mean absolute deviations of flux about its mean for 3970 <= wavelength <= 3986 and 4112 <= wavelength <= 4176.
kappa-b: 6.5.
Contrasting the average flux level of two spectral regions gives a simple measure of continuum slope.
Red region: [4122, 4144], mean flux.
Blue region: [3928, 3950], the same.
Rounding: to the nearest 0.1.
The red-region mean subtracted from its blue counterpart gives -5.0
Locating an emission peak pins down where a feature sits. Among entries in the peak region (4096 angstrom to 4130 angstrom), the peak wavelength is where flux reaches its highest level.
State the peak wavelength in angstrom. 4127.0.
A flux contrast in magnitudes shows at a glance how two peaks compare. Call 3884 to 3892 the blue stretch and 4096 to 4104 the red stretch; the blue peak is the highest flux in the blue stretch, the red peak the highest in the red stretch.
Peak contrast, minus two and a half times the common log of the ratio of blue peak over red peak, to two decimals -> 0.33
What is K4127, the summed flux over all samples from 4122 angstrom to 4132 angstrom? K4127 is 84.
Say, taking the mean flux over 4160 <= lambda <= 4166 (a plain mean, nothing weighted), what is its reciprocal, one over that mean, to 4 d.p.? 0.0541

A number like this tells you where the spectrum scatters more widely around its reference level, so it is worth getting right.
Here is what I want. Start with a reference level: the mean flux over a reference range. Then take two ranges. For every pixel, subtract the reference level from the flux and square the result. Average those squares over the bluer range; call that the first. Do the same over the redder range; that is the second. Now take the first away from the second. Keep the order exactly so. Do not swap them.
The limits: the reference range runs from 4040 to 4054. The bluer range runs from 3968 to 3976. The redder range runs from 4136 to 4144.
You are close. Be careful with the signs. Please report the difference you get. -89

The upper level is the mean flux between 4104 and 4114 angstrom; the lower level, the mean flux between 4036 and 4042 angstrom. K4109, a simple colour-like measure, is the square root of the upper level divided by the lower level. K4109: 0.89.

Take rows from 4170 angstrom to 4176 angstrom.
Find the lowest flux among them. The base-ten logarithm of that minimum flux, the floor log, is 1.20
